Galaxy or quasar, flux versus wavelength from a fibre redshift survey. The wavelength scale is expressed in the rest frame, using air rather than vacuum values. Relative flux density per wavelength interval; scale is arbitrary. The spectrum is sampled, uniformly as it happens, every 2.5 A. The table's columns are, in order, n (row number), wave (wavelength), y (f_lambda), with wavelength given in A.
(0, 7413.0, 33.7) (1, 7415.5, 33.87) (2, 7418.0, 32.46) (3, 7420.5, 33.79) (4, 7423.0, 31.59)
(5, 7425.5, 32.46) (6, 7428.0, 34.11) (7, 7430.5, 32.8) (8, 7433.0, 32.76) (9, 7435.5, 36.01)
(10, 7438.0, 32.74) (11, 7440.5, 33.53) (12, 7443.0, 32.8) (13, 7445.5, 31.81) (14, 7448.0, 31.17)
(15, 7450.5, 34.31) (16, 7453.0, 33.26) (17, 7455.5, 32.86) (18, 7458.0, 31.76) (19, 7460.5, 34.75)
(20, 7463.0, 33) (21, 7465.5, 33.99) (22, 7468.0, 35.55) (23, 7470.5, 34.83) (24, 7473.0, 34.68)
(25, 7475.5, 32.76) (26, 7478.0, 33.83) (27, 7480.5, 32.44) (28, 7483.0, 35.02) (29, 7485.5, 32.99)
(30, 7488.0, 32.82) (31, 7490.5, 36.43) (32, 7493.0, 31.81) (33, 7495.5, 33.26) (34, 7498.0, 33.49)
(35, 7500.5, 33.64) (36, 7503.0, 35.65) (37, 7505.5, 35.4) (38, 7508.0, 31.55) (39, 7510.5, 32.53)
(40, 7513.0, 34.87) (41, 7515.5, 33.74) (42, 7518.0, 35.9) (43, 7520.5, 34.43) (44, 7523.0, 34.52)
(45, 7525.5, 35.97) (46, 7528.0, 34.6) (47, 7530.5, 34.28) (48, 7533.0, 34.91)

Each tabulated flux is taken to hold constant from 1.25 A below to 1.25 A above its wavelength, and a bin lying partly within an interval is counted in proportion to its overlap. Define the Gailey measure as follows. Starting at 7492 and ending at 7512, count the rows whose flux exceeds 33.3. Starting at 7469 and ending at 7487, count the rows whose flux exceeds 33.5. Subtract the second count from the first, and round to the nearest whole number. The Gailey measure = 0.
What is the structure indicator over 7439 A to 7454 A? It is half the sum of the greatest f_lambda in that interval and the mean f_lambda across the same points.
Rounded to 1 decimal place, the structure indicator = 33.6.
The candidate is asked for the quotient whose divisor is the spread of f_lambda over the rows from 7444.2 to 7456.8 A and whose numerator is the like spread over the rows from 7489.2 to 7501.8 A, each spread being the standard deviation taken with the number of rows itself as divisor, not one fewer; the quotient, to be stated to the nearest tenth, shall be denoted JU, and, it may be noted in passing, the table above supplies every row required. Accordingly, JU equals 1.4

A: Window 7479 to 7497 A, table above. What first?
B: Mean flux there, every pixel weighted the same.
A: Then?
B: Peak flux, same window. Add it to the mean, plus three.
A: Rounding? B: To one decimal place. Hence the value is 73.0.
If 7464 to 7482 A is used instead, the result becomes 72.6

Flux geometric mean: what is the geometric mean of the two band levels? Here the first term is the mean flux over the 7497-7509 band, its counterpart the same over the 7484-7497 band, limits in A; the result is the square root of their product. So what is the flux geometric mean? 33.7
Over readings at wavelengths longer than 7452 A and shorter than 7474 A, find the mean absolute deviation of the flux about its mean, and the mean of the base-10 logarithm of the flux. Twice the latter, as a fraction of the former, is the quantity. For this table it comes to 3.0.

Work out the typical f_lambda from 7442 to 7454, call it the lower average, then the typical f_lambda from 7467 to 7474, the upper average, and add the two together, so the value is 67.7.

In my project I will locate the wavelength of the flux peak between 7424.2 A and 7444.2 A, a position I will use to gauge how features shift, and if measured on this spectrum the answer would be 7435.5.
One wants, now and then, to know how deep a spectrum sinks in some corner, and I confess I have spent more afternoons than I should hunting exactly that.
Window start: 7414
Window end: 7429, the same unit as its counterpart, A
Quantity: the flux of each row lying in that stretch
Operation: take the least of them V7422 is 31.59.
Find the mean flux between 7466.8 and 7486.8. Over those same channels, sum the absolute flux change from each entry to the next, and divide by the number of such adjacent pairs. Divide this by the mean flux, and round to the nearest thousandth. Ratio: 0.041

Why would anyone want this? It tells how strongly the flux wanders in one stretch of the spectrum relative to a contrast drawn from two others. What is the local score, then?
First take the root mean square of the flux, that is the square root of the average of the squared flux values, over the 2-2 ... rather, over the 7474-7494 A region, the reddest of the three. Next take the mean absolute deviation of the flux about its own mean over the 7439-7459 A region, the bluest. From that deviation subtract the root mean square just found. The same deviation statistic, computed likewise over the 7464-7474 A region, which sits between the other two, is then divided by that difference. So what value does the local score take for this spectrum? -0.0131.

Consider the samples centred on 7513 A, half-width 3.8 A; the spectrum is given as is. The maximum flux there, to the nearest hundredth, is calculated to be 34.87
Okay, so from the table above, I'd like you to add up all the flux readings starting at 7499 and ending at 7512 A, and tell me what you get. 169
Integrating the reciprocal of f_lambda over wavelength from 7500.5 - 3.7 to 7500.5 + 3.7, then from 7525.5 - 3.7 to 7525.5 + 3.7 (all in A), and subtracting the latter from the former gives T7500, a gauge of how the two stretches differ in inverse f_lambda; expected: 0.0049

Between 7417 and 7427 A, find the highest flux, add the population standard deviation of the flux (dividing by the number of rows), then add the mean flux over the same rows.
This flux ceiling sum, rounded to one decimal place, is 67.2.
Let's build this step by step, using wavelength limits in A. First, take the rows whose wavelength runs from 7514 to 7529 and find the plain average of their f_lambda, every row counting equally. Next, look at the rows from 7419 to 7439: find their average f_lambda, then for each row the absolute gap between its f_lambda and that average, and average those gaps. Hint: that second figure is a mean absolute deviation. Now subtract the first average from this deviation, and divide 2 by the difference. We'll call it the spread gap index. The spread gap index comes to -0.0591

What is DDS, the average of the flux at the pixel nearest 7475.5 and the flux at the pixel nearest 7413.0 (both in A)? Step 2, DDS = 33.2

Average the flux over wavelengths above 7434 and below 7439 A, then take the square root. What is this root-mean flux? 5.86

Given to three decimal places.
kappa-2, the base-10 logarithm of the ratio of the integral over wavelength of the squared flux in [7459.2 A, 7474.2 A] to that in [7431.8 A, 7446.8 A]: 0.030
